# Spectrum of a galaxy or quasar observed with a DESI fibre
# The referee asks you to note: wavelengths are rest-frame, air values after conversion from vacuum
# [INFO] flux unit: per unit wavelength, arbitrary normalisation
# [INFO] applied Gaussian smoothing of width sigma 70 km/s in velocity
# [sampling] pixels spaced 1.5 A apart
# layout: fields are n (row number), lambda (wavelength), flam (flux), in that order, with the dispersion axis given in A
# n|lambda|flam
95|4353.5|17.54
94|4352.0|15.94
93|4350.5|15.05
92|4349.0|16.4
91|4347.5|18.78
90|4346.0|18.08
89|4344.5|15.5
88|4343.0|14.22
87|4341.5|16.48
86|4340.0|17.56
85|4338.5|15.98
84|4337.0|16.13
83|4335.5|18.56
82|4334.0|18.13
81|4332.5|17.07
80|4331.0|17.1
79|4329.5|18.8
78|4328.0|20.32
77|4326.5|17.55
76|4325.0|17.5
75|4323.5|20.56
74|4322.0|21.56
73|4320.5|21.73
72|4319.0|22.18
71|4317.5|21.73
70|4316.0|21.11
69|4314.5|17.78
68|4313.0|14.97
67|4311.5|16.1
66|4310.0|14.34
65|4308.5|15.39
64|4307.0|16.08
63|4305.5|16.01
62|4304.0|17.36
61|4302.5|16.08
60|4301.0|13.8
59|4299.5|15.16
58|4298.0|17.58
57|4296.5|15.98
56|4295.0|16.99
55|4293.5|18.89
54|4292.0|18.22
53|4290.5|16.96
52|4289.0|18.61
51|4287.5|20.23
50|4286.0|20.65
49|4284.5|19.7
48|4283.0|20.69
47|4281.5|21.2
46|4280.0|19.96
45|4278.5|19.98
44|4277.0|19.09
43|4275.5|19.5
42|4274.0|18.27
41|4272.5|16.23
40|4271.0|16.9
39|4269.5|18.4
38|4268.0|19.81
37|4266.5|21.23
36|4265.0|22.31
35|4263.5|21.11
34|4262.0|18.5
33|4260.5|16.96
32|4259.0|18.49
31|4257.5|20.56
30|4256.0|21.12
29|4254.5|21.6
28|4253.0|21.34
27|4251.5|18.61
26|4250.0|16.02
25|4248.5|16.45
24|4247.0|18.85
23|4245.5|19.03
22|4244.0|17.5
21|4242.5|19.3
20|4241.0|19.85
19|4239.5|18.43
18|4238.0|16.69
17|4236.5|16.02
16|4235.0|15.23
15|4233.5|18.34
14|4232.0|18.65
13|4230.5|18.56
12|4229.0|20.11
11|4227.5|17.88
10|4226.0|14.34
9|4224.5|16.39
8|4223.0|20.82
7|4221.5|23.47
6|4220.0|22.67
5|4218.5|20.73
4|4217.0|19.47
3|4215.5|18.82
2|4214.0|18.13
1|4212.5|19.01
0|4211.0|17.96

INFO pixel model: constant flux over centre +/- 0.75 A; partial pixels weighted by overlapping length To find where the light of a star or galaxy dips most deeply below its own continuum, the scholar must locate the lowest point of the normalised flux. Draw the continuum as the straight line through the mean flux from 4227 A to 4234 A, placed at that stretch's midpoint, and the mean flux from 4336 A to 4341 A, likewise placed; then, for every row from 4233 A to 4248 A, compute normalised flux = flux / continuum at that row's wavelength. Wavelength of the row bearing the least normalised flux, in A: 4235.0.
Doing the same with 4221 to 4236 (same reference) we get 4226.0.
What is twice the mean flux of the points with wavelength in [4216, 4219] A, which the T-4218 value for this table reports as 40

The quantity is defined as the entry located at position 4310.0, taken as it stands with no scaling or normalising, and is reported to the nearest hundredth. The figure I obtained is 14.34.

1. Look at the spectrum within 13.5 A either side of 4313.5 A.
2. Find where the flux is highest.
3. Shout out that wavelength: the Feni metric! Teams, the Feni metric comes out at 4319.0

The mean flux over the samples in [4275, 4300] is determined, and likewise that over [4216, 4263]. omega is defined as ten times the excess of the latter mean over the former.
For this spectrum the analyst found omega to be 0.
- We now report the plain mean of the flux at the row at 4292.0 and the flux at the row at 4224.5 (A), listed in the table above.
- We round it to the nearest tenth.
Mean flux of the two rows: 17.3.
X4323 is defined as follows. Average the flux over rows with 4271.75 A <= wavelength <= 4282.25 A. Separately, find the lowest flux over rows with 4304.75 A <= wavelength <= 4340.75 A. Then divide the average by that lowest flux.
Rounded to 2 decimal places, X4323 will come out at 1.34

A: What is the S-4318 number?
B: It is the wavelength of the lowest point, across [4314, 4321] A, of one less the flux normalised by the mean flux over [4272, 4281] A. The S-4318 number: 4319.0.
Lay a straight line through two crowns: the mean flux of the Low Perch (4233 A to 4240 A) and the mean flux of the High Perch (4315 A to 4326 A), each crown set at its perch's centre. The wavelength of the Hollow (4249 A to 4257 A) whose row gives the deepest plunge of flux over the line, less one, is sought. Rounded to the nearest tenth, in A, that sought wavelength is 4250.0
